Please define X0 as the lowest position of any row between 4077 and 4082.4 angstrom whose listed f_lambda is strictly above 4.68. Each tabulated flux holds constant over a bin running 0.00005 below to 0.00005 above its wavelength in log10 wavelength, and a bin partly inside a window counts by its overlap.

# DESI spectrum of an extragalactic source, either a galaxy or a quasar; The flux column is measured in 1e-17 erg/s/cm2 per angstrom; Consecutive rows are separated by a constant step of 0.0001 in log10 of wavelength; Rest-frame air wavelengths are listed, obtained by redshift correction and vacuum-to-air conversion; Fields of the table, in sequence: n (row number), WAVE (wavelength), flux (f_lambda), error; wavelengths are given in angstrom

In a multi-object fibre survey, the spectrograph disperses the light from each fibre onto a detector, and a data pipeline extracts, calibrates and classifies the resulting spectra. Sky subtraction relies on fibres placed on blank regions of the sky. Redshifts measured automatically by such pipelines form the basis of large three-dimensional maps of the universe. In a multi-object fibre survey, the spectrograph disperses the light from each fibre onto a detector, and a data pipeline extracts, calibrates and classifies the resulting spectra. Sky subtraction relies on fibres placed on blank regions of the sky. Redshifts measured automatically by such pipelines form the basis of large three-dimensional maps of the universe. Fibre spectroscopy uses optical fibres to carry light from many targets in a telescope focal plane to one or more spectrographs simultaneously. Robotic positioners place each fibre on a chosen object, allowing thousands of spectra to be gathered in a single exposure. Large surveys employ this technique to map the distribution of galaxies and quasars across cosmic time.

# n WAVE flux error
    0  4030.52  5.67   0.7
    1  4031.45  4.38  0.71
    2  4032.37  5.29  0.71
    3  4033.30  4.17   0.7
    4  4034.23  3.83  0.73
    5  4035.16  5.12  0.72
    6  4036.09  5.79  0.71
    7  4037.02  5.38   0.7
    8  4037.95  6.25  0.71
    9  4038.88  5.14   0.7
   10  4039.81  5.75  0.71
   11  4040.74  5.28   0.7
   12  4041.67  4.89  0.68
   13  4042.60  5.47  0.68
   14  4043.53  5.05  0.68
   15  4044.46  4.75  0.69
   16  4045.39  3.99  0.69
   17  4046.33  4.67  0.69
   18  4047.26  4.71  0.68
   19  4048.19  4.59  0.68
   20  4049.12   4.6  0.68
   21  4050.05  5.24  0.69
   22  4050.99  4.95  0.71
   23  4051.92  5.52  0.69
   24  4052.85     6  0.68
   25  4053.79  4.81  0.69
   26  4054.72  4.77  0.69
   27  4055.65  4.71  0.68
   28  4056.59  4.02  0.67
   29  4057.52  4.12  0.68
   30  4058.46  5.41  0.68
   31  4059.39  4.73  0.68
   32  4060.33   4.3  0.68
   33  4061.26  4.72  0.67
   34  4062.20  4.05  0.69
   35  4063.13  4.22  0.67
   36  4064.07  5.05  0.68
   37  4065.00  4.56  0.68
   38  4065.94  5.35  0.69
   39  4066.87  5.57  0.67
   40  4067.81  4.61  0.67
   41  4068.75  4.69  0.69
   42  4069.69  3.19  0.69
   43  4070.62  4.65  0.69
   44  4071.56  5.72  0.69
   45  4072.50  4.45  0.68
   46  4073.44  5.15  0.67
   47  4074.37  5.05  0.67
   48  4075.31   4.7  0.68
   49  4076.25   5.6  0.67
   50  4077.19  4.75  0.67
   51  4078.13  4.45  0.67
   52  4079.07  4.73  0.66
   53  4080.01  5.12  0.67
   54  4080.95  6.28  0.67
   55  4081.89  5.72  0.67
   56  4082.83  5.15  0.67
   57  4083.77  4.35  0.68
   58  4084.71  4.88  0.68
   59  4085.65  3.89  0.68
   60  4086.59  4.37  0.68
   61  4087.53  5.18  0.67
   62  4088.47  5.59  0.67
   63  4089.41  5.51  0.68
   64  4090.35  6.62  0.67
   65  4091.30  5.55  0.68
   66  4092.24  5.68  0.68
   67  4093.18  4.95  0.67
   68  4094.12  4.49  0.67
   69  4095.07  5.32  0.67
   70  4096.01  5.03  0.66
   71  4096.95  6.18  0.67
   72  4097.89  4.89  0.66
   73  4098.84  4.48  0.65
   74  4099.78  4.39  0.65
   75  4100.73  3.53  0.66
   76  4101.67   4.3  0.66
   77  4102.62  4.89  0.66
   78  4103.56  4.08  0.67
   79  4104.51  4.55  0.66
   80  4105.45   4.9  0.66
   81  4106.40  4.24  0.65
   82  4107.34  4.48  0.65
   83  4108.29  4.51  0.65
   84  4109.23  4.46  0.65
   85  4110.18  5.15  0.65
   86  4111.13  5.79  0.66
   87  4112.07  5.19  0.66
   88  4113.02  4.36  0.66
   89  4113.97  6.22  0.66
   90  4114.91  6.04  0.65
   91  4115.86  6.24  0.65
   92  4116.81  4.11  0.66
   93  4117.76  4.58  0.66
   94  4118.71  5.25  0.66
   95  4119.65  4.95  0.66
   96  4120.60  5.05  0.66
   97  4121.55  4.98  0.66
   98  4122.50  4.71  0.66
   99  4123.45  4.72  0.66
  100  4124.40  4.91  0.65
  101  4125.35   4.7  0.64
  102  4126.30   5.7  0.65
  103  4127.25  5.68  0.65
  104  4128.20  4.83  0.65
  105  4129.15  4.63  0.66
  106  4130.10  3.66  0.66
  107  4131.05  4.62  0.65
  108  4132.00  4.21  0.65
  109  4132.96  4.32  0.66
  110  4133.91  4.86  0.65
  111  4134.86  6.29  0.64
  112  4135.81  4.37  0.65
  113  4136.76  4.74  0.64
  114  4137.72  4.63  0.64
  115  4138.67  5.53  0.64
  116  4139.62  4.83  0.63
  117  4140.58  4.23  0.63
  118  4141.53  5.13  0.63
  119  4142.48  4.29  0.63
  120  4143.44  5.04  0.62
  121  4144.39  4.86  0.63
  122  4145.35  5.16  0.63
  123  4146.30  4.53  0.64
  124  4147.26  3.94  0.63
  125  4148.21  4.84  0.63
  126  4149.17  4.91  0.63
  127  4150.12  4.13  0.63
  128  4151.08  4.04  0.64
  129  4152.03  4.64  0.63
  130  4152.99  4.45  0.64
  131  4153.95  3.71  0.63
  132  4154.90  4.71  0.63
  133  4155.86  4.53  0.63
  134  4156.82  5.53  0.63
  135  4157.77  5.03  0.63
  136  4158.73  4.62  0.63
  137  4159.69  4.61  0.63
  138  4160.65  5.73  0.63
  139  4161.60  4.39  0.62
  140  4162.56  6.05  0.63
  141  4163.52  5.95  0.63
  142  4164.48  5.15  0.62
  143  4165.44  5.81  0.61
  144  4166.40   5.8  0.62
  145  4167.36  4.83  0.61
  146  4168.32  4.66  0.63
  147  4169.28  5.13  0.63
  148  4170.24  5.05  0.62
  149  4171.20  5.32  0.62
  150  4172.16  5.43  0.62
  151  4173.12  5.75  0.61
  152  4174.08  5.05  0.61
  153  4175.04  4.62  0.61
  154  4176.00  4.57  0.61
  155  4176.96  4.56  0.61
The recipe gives 4077.19 angstrom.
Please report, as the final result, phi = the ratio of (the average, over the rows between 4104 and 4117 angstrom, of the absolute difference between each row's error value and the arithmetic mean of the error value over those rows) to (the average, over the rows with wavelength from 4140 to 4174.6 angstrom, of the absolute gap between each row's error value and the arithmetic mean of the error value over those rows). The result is 0.79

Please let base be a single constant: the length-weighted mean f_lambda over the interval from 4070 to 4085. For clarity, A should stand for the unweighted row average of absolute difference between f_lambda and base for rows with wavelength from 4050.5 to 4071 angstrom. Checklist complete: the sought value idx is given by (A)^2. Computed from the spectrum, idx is 0.302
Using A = 0.55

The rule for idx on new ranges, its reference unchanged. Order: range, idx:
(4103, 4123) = 0.283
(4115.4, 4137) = 0.256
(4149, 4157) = 0.390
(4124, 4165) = 0.280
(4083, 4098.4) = 0.301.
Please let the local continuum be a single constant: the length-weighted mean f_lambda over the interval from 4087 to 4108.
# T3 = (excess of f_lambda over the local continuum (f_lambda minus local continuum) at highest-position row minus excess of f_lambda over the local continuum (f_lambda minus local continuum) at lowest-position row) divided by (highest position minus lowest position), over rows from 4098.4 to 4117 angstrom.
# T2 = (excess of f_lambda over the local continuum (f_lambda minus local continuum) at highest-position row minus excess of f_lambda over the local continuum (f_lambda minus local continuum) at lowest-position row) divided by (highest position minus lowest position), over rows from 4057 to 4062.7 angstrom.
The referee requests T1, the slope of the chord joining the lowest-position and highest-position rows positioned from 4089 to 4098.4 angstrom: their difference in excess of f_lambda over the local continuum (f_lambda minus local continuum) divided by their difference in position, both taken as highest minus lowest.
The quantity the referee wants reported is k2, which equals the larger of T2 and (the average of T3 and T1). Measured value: -0.015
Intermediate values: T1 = -0.07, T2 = -0.015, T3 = -0.02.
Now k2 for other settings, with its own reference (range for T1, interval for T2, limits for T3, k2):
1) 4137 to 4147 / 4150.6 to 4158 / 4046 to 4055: 0.148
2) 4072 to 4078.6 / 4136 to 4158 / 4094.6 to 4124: 0.014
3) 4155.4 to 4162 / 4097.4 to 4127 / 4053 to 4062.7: 0.029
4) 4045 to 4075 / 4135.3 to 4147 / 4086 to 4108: 0.021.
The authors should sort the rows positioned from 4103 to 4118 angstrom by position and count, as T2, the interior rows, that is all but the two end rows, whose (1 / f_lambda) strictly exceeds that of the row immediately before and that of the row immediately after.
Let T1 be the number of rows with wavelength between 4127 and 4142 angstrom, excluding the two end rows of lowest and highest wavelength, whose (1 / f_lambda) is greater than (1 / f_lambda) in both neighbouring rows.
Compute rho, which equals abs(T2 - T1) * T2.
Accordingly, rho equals 0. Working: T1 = 5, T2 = 5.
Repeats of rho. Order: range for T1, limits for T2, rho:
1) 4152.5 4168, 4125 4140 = 4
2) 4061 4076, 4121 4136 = 4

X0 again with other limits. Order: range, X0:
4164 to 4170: 4164.48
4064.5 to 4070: 4065.94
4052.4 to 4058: 4052.85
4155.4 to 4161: 4156.82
